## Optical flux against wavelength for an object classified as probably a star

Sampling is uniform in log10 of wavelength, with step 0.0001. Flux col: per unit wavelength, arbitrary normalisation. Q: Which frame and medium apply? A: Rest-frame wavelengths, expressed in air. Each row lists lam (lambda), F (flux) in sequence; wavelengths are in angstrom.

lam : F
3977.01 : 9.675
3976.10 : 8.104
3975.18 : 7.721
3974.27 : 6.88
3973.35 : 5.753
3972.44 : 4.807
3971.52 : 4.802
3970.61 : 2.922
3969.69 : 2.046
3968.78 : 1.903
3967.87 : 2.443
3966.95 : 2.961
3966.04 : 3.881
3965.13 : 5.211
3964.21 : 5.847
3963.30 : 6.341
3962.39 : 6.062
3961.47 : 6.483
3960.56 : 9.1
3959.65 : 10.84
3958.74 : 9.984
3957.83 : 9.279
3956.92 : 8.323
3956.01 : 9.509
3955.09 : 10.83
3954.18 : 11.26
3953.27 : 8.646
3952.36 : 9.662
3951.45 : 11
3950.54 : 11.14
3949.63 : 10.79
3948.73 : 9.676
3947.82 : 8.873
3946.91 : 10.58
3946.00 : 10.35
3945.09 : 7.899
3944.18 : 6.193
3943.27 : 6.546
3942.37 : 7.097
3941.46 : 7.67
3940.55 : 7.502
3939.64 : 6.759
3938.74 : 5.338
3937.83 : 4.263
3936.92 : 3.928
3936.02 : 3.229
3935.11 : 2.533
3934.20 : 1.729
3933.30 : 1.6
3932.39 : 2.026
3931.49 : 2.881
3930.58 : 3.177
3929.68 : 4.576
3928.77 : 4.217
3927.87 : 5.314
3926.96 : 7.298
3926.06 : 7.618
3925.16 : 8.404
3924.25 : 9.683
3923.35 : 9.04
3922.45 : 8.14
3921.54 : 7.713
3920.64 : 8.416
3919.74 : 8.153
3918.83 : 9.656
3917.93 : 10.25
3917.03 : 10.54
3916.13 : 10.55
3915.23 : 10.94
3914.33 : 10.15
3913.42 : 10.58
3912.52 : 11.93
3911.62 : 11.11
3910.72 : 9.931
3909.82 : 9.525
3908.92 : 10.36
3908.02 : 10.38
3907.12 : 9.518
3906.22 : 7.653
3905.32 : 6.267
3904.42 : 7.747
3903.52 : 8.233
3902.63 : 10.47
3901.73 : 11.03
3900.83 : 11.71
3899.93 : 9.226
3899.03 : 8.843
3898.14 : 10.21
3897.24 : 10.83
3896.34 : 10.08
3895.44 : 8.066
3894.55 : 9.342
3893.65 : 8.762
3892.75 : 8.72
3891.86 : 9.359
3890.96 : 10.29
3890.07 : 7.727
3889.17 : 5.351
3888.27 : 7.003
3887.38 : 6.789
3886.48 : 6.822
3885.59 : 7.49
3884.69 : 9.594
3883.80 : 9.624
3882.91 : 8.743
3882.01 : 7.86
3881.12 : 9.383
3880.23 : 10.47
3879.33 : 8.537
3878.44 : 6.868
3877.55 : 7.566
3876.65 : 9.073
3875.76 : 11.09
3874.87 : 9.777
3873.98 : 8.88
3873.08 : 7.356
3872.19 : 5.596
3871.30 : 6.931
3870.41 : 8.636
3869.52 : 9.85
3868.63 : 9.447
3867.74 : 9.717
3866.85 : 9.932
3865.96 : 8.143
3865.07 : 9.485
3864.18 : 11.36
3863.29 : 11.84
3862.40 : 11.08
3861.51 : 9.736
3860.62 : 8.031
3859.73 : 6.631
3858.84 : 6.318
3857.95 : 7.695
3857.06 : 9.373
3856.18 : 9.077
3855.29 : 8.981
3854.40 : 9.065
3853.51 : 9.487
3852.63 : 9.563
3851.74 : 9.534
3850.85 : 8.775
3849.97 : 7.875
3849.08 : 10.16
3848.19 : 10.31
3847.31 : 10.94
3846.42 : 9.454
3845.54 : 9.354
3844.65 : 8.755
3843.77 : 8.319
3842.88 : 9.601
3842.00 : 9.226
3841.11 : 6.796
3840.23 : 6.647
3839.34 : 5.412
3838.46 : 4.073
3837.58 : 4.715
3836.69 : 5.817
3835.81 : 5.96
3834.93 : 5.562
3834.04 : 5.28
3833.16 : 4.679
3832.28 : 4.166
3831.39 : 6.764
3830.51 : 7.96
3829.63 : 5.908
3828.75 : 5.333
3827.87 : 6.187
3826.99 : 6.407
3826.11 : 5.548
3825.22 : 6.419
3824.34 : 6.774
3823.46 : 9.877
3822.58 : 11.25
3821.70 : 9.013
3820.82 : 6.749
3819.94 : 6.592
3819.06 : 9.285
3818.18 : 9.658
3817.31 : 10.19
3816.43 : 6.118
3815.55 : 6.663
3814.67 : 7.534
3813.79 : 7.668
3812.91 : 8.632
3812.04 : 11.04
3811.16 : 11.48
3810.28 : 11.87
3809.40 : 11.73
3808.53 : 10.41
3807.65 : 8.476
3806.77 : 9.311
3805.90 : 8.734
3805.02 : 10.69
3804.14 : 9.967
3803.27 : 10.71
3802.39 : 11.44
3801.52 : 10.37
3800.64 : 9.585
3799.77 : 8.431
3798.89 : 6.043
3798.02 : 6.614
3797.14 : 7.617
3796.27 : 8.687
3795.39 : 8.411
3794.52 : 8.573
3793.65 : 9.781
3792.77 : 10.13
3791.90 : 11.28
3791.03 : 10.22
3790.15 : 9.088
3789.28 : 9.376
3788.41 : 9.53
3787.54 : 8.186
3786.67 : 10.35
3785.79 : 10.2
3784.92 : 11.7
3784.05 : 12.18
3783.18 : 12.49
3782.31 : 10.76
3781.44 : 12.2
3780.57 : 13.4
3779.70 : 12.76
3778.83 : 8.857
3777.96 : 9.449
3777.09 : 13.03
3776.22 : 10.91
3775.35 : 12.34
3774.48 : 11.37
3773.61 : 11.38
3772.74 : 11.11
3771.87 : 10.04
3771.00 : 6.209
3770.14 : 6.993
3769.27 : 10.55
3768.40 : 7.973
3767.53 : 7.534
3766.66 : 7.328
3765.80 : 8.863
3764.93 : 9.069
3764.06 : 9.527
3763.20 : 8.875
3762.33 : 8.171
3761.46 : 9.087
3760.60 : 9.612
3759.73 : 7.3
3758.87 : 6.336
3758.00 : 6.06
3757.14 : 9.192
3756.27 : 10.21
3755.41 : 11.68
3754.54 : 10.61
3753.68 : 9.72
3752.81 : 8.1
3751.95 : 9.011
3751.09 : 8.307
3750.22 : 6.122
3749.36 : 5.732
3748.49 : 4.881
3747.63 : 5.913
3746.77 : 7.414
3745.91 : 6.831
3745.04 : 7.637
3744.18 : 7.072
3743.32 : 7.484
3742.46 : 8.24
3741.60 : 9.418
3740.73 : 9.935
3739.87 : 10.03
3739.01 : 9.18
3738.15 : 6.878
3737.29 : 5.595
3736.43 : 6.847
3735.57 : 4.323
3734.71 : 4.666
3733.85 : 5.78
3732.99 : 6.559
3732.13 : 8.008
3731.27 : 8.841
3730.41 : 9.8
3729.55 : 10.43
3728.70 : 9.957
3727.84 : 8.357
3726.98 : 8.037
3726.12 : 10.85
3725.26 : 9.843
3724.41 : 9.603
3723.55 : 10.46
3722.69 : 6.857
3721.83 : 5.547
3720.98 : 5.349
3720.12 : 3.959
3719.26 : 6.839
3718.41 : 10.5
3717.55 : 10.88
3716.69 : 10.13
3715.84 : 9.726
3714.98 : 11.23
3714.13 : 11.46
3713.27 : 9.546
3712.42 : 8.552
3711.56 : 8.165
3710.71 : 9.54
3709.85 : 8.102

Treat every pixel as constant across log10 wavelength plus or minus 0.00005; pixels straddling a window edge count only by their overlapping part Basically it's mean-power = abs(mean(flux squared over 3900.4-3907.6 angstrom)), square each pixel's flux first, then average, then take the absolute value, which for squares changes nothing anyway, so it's 86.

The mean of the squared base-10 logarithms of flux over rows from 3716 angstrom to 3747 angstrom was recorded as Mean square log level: 0.803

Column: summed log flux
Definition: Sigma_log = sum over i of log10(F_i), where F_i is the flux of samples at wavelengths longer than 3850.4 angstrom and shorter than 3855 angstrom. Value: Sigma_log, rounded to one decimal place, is 4.8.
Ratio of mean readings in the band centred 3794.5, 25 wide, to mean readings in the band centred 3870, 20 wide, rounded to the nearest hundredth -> 1.07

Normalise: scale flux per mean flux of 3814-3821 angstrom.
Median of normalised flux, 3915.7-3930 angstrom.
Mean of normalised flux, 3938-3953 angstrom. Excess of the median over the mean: 0.0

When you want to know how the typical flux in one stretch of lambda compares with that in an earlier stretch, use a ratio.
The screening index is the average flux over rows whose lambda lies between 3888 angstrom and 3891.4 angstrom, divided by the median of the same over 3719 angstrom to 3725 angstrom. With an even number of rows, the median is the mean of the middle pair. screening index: 1.1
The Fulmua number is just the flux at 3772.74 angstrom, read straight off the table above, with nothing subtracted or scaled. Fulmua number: 11.11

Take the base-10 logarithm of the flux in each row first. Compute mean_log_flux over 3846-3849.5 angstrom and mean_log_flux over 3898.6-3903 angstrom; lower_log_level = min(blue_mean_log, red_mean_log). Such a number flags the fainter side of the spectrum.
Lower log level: 1.01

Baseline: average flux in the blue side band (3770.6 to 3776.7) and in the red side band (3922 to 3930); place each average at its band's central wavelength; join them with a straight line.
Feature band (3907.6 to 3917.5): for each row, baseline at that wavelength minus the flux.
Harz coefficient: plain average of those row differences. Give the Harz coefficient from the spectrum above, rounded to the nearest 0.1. -3.1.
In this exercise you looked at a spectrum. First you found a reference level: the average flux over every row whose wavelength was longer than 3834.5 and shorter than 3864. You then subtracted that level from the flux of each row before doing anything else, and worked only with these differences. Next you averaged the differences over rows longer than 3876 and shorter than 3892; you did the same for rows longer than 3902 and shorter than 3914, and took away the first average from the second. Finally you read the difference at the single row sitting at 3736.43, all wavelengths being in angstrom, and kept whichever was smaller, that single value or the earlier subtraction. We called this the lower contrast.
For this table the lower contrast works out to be -1.5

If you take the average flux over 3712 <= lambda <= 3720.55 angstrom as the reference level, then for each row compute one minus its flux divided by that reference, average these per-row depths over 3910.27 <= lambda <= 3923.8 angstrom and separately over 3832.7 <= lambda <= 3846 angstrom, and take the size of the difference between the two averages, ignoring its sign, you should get 0.34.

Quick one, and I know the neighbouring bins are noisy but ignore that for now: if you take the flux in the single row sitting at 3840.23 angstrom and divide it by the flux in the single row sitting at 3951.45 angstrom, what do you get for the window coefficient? 0.60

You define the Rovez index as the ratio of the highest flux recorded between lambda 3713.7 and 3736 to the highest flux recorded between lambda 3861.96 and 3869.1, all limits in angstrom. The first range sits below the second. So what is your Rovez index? 0.97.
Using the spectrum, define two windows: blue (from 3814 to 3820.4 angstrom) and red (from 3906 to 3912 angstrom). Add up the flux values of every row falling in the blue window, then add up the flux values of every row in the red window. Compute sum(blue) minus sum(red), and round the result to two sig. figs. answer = -12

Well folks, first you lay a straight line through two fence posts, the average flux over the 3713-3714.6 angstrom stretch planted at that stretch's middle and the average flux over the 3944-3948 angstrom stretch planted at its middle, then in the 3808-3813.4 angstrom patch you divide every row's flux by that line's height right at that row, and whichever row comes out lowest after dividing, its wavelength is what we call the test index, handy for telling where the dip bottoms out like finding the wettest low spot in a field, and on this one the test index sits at 3812.91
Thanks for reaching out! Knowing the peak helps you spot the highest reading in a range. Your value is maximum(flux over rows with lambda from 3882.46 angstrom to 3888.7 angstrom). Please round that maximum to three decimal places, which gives 9.624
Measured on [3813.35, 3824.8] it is 11.250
